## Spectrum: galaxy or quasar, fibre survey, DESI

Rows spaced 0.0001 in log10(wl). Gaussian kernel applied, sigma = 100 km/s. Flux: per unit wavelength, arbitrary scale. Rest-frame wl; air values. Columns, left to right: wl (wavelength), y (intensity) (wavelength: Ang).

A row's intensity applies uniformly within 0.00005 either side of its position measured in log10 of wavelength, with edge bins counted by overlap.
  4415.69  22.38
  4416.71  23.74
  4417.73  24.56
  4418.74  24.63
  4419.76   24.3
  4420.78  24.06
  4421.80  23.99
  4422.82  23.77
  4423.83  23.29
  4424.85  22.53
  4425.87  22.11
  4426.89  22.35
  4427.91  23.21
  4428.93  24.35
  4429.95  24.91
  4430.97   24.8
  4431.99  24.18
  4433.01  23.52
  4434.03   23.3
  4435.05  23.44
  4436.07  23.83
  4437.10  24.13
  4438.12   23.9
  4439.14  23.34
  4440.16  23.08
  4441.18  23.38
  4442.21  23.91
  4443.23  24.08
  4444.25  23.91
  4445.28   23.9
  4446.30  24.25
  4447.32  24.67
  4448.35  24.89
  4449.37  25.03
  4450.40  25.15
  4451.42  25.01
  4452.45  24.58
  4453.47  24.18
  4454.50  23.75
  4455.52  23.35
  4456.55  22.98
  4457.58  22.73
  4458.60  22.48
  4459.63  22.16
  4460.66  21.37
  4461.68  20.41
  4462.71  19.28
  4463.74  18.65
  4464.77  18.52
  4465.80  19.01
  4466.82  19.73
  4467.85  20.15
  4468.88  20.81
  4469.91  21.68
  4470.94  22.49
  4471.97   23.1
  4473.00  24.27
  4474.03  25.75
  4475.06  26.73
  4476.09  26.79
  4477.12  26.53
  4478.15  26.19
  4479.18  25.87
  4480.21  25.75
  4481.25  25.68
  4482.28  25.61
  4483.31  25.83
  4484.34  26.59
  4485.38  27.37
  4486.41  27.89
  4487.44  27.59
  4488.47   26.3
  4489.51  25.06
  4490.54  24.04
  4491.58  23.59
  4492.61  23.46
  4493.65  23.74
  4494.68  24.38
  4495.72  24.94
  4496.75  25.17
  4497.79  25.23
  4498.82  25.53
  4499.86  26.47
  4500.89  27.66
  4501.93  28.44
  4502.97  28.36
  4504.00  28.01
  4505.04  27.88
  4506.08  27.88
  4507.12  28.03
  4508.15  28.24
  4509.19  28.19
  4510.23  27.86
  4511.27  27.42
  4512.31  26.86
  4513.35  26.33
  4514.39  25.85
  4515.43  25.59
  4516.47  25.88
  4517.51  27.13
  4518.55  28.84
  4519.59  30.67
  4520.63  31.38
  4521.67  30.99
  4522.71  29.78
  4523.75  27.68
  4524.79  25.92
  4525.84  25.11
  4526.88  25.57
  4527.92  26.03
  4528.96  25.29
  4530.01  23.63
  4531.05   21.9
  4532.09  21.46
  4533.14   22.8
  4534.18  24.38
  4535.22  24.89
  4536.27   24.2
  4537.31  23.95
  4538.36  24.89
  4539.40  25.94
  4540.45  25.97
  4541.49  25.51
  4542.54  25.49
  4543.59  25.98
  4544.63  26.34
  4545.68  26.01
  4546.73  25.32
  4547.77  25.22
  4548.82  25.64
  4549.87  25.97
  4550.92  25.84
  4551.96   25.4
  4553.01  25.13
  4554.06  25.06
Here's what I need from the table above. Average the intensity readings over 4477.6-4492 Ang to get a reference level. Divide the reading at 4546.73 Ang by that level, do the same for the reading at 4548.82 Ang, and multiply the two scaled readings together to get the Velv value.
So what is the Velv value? 0.96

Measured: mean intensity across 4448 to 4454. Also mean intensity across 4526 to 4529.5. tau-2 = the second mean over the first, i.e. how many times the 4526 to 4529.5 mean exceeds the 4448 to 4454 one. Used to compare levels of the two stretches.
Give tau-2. 1.03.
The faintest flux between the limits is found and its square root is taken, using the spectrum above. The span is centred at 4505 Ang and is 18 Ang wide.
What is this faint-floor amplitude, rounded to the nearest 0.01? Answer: 5.02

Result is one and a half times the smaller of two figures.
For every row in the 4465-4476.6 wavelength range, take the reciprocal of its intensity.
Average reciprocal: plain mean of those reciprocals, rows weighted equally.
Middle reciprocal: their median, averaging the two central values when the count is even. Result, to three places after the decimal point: 0.067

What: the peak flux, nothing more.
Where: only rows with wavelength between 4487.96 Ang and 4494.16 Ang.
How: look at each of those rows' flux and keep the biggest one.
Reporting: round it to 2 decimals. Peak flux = 26.30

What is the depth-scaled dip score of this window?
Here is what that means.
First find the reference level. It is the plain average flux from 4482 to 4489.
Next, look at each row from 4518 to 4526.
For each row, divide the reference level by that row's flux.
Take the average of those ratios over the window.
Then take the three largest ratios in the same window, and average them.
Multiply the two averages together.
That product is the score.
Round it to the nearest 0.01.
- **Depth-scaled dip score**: 0.95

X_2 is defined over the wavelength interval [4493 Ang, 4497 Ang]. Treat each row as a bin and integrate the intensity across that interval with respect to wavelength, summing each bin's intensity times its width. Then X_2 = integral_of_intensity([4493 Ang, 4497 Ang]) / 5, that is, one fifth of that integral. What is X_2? 20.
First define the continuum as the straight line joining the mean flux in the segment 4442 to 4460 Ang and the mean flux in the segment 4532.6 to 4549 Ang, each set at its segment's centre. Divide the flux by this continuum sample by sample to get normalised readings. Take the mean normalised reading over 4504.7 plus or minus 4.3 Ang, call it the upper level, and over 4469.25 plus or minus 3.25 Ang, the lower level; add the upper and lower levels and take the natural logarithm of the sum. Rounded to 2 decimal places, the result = 0.70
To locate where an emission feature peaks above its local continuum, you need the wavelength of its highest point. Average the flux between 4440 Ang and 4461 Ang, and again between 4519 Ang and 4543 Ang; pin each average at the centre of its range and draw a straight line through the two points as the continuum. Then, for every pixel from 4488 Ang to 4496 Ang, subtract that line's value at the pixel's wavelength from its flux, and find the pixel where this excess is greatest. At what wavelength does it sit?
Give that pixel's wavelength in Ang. 4488.47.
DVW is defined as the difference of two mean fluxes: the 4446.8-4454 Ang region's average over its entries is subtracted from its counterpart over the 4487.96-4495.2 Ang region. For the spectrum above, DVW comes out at -0.4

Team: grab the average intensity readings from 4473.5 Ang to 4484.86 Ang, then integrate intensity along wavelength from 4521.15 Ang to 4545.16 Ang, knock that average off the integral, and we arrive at 583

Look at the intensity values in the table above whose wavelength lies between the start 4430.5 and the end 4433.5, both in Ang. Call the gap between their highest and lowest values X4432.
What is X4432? 1.3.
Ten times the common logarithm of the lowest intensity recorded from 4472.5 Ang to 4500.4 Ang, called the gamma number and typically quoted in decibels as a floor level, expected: 13.7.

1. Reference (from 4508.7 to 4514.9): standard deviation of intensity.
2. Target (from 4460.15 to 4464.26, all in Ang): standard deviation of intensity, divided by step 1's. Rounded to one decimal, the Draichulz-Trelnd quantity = 1.3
